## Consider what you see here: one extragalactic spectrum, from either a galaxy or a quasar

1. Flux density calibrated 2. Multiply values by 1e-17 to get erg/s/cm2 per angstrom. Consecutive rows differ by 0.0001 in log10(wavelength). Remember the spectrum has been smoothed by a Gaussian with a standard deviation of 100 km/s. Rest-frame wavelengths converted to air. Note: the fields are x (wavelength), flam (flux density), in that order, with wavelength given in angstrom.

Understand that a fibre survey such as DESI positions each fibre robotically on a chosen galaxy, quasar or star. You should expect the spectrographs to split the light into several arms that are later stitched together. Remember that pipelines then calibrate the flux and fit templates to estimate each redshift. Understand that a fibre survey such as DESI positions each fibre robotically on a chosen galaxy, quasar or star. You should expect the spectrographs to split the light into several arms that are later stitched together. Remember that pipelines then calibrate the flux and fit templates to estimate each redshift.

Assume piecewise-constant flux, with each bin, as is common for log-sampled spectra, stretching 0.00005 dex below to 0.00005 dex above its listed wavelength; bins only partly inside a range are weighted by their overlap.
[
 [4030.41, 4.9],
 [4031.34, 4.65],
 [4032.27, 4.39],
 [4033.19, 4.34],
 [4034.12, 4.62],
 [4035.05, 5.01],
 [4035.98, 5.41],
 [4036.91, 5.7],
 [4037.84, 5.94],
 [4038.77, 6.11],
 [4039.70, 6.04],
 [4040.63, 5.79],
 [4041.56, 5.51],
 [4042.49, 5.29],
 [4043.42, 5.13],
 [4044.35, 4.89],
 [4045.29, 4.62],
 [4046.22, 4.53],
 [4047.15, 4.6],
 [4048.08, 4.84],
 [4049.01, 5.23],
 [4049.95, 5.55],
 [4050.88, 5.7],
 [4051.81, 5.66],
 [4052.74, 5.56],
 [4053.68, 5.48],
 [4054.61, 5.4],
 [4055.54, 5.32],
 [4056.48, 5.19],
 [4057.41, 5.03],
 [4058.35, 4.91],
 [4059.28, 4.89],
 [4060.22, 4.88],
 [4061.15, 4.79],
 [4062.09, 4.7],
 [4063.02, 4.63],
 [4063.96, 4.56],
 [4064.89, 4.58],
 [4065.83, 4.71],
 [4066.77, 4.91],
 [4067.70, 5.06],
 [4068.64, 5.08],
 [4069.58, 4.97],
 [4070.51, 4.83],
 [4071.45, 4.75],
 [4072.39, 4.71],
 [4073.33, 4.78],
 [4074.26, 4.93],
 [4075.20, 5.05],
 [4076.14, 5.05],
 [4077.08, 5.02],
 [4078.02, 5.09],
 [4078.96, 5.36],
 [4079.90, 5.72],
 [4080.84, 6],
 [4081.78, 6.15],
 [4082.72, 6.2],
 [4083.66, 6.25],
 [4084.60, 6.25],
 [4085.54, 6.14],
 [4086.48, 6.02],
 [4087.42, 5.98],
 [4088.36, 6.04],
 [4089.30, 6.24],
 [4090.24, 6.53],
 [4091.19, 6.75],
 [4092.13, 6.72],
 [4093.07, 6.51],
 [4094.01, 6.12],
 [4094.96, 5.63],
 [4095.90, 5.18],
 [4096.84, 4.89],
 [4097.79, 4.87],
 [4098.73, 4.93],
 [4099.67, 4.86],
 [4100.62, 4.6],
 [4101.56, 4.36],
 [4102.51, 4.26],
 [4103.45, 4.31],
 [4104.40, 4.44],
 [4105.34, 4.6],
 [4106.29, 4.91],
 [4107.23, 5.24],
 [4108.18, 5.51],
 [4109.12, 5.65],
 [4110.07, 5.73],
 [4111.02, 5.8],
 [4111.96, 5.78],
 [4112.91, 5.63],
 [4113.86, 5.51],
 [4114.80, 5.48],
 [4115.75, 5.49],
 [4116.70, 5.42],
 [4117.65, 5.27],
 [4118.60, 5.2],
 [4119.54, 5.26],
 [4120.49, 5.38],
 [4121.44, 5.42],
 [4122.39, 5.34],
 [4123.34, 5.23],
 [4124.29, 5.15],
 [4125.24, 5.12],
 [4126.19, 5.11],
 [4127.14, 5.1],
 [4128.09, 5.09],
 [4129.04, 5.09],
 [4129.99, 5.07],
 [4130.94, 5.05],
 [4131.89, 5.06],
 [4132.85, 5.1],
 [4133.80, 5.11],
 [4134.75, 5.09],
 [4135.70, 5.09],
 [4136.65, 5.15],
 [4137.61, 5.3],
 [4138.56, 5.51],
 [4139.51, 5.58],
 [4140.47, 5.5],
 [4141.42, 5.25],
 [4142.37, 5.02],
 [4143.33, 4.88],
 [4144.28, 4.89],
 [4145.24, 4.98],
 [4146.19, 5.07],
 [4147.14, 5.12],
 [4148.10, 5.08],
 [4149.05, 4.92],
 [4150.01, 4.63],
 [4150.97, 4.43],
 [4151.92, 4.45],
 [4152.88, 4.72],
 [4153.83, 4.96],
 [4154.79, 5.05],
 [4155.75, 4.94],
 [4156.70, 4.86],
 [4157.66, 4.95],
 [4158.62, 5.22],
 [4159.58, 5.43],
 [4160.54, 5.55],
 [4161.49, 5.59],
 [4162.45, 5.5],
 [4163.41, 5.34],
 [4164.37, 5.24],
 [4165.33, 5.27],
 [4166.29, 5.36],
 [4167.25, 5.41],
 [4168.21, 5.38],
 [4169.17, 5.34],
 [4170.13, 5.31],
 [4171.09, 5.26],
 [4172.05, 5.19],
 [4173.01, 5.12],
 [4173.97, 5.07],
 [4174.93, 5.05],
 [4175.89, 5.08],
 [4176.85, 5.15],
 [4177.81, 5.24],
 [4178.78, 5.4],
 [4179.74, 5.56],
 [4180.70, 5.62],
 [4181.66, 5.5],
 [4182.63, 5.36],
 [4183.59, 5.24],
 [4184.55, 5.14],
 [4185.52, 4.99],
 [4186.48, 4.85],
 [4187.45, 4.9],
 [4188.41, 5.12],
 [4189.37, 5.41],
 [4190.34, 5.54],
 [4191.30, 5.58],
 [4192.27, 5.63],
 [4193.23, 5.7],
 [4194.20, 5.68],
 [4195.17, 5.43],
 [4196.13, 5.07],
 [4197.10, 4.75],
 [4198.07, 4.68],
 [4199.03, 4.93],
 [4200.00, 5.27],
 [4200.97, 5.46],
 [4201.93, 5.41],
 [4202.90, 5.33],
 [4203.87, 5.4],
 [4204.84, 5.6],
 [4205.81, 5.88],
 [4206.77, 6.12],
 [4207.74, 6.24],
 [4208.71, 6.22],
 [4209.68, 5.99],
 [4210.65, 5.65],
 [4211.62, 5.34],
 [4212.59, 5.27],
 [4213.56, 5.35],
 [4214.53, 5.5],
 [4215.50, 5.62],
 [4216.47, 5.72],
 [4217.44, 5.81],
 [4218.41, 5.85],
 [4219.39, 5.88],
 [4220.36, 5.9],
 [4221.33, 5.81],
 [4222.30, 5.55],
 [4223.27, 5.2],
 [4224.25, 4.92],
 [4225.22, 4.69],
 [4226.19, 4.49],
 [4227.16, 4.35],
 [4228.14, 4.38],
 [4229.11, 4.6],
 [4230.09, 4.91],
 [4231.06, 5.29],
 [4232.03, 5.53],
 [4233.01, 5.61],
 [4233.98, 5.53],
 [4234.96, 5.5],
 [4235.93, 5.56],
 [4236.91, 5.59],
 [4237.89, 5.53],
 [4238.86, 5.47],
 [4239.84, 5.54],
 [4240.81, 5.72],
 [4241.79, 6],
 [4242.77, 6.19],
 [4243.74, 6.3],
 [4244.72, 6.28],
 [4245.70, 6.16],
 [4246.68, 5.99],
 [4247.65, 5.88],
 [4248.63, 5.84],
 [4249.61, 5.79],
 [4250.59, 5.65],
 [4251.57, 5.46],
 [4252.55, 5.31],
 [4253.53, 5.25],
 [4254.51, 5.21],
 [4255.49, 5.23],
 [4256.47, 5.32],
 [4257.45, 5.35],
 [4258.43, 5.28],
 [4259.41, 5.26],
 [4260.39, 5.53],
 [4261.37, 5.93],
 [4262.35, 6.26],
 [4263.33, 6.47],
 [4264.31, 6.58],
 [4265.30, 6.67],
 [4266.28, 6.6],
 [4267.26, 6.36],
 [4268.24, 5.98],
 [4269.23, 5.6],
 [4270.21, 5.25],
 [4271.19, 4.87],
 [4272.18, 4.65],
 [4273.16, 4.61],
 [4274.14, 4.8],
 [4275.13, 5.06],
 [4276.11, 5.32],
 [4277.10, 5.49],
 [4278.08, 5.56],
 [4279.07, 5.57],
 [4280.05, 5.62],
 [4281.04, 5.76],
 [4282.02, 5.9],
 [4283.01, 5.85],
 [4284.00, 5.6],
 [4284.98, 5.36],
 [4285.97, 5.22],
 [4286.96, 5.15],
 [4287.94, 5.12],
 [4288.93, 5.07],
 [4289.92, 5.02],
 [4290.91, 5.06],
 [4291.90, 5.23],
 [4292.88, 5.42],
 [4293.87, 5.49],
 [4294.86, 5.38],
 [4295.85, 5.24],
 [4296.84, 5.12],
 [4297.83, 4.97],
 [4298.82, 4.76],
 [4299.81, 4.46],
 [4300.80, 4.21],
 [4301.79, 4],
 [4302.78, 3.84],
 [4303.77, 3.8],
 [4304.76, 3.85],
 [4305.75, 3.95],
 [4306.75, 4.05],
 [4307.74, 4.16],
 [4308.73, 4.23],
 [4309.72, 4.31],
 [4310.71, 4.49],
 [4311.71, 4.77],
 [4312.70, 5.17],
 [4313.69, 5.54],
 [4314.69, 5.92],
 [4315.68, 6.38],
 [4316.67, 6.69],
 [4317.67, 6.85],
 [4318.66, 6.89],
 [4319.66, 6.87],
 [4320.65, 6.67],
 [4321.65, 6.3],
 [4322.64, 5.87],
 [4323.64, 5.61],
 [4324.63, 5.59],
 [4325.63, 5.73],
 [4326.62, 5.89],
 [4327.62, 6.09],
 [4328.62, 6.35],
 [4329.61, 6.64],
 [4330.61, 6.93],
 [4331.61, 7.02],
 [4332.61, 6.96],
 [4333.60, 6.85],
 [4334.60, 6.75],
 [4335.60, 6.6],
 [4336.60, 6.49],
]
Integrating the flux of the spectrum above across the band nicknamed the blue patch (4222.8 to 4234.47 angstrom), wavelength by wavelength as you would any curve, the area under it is 58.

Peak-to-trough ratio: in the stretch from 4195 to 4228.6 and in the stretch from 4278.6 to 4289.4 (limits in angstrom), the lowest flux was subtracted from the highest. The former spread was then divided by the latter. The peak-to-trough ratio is 2.3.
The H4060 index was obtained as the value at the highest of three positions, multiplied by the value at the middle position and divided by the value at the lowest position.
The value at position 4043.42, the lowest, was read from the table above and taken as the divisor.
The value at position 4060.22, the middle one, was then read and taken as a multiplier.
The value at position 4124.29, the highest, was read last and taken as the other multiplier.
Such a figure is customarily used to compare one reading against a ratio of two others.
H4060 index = 4.9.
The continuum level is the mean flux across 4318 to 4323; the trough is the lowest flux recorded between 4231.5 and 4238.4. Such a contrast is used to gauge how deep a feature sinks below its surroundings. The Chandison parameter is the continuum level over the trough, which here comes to 1.2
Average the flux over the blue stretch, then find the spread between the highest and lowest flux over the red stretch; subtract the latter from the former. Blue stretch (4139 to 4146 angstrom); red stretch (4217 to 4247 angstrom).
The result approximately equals 3.2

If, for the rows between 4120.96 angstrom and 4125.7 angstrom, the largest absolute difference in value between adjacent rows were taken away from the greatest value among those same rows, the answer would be 5.31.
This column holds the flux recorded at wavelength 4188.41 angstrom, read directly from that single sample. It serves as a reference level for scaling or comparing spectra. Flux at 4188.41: 5.12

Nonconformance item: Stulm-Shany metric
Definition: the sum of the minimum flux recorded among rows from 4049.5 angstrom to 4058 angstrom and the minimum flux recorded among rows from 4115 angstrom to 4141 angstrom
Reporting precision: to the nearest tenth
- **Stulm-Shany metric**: 10.1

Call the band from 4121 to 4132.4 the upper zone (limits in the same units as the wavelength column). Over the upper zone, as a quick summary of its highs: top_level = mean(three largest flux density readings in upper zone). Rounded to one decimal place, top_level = 5.3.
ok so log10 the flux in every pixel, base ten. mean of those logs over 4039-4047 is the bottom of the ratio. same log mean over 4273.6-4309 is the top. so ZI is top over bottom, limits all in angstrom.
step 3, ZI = 0.97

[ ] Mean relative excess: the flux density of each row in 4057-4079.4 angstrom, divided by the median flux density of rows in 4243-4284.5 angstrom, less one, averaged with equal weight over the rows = -0.13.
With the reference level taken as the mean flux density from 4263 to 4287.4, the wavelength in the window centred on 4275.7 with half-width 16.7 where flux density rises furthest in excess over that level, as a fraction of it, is 4265.30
